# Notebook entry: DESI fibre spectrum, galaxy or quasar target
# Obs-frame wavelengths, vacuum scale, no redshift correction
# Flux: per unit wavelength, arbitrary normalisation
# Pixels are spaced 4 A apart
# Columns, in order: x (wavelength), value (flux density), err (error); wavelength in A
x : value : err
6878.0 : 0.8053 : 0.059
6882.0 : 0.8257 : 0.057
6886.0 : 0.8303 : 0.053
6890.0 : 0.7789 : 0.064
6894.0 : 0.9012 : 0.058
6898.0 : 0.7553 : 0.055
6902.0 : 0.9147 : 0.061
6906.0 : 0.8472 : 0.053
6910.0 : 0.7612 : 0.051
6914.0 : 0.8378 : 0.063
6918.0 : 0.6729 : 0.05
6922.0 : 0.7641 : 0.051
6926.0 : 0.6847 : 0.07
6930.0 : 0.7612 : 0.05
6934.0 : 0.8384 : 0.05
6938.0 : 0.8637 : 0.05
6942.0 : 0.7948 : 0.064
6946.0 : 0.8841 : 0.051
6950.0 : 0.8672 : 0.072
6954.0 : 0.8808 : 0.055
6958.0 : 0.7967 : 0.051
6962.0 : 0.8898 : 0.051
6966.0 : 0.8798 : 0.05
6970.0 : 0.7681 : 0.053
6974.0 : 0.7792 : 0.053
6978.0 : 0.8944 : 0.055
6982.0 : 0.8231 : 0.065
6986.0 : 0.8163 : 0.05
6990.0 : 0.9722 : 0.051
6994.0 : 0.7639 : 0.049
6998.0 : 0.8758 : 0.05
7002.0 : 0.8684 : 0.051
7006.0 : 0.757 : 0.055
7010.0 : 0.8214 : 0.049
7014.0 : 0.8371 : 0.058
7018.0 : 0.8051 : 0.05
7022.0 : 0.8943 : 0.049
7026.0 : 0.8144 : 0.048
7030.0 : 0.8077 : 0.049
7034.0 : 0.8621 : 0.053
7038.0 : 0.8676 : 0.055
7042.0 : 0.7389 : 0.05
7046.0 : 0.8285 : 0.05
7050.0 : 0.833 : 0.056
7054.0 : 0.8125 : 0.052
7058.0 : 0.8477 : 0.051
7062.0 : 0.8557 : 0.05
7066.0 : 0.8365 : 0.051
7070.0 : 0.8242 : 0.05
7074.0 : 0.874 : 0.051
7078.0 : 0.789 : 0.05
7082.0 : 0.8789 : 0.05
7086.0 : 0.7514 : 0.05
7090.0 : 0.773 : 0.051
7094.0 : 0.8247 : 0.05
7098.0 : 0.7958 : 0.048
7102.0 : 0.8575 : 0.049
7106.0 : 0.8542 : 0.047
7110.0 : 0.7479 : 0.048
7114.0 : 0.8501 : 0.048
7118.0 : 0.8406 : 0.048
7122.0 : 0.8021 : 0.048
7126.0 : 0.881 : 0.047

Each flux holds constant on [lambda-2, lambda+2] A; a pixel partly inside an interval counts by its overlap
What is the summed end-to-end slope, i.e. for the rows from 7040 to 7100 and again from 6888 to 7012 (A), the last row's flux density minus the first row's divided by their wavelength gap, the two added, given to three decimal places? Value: 0.001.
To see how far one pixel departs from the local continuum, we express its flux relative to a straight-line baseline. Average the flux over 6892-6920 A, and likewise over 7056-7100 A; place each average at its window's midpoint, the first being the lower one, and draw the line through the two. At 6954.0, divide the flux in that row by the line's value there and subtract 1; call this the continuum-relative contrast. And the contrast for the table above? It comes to 0.08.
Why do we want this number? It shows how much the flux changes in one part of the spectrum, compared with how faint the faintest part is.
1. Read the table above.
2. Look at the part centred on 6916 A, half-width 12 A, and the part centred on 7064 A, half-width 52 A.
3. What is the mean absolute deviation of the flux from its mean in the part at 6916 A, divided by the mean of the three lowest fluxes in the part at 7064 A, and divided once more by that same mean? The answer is 0.10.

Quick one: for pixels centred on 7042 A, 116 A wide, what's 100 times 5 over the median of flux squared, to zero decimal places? 735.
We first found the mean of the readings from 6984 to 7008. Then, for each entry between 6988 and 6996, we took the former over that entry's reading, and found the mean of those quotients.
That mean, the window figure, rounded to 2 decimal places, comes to 0.98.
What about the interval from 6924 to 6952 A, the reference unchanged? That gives 1.04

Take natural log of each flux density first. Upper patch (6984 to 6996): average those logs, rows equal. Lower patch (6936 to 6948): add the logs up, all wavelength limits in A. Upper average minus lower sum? 0.333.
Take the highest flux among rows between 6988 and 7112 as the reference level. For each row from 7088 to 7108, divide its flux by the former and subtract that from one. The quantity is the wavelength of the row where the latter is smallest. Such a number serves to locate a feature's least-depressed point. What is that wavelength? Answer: 7102.0 A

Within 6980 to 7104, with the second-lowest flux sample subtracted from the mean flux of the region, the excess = 0.078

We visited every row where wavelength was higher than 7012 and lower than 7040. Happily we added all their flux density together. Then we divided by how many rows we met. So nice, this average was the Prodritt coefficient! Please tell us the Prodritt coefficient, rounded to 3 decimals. 0.841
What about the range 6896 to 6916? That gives 0.823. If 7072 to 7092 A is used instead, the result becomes 0.813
